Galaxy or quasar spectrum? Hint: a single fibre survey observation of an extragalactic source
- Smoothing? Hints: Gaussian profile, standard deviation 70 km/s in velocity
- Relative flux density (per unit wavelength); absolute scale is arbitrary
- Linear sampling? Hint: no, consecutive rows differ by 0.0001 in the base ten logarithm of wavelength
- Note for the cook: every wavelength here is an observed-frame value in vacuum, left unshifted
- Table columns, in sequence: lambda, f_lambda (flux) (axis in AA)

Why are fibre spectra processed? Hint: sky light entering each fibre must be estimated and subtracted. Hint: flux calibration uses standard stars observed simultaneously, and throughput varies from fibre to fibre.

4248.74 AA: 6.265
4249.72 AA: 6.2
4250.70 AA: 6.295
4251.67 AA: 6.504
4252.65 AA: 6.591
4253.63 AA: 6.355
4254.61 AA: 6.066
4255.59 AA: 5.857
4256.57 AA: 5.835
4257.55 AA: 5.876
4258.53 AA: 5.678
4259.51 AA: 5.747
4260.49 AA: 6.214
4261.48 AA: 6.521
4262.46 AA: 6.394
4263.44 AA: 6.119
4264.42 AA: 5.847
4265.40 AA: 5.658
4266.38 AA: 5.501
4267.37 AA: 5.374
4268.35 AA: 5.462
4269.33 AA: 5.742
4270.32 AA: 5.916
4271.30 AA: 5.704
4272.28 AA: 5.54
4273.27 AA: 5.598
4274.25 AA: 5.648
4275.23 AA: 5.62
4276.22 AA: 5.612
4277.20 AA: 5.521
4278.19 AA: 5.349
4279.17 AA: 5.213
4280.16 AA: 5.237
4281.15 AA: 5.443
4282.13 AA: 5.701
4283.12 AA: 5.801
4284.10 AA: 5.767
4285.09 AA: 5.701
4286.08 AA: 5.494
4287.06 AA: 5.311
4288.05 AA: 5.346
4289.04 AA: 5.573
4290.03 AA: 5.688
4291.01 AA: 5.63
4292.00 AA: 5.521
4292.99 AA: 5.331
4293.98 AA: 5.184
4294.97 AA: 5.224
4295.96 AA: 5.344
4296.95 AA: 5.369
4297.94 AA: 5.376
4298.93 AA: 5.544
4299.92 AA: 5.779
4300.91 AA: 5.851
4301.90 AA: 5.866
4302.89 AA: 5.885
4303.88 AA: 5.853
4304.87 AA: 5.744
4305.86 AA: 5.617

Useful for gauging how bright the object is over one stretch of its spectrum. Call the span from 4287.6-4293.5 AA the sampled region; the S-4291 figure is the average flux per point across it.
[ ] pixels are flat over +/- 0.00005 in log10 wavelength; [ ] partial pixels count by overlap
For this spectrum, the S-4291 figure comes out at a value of 5.51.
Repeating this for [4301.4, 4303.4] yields 5.88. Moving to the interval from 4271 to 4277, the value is 5.62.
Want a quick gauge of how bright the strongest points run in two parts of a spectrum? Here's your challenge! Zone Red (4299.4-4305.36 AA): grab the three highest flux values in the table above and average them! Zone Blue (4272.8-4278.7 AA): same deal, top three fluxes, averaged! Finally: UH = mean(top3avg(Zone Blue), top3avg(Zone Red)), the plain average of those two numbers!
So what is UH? 5.75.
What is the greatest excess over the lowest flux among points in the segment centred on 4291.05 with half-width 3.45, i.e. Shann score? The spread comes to 0.50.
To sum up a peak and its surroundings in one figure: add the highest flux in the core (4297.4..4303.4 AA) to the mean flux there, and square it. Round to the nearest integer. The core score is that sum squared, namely 135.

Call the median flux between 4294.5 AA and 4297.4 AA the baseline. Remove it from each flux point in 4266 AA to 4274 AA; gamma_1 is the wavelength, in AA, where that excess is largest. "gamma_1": 4270.32 AA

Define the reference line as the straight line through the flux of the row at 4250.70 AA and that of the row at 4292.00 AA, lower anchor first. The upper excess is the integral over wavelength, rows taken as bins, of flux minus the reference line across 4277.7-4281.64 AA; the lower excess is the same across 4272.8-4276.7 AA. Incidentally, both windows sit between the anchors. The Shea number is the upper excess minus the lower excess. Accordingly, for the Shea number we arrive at -1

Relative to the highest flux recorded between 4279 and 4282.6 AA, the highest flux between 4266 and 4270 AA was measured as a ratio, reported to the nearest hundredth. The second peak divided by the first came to 1.01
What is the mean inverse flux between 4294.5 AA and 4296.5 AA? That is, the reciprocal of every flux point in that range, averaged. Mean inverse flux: 0.189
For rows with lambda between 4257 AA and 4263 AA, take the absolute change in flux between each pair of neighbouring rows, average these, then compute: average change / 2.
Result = 0.117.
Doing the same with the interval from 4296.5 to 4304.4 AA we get 0.039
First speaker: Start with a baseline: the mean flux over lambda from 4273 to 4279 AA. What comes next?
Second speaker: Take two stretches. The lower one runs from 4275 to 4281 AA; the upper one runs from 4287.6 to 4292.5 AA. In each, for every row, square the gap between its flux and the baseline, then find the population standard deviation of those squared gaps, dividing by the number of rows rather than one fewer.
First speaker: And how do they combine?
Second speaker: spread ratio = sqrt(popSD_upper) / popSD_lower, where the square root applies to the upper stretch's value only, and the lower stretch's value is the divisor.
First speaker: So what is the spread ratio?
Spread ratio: 2.7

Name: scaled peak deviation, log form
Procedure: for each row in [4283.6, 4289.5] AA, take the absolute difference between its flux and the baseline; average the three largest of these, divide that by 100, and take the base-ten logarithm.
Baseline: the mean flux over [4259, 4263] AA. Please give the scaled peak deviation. -2.08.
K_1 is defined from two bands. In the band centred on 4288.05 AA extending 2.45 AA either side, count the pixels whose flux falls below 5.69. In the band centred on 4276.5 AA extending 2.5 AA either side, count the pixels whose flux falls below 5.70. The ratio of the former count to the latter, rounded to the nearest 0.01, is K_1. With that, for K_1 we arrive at 1.00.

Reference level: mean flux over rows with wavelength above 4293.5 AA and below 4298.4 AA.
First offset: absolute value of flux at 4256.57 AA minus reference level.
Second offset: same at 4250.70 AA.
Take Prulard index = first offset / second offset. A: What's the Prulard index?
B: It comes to 0.54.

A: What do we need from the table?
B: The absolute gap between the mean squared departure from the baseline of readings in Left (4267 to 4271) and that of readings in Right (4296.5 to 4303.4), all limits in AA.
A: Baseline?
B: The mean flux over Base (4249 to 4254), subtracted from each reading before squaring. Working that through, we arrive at 0.1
